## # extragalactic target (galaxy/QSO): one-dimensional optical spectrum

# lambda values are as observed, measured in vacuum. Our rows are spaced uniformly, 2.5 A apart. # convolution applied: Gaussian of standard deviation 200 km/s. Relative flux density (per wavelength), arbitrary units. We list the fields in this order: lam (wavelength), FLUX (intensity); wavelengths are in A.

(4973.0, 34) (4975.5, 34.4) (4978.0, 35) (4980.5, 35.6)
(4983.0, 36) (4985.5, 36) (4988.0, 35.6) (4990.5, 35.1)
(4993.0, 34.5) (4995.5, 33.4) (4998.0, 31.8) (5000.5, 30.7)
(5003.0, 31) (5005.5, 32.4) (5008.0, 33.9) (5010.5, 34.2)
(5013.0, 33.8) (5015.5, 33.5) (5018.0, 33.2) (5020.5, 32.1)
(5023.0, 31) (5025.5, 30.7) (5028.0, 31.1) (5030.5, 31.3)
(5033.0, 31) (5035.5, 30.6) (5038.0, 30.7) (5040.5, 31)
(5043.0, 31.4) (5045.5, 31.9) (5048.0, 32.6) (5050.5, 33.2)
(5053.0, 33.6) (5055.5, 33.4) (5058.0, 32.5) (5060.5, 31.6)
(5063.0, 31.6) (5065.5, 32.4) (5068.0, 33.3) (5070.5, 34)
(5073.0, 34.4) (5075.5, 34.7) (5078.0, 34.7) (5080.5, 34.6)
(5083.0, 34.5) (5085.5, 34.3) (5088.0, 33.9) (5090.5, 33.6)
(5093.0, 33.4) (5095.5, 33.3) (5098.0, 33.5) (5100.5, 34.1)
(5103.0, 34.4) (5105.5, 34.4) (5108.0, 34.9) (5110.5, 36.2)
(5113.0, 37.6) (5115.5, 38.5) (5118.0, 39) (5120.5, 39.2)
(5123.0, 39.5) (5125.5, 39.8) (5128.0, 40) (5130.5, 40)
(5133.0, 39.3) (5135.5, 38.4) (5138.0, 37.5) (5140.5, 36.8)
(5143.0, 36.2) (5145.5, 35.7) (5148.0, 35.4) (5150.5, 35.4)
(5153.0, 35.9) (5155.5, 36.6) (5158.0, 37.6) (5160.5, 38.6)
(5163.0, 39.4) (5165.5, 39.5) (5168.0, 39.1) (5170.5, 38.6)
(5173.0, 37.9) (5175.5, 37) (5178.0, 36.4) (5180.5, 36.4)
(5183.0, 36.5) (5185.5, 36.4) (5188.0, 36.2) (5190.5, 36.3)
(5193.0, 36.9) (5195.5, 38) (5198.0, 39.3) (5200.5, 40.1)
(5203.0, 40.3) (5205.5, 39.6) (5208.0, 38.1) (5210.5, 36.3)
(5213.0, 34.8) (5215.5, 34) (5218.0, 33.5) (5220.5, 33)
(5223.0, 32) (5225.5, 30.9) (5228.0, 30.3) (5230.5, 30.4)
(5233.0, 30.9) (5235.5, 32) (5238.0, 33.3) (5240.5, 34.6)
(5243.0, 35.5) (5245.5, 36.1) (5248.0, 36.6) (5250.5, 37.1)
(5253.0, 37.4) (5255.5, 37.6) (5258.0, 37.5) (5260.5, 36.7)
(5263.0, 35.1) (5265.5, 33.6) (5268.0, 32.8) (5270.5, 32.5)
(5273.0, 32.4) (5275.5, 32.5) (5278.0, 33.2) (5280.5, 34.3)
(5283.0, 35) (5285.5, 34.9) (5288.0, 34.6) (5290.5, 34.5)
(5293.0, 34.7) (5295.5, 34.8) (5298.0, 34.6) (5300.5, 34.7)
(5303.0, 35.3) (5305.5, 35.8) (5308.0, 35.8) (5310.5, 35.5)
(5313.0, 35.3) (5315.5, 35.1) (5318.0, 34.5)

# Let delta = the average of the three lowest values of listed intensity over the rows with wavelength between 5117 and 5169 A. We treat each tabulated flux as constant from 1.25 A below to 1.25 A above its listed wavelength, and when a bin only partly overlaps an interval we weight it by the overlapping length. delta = 35.5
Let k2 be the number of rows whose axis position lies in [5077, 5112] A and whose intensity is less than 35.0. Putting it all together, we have 13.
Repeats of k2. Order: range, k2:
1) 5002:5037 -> 14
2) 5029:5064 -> 14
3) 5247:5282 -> 7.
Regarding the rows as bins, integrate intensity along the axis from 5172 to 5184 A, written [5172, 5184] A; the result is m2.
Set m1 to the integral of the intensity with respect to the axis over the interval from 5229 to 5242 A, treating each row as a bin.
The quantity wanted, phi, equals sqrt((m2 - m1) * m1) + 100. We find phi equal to 197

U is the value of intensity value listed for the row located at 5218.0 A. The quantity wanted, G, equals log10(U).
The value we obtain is 1.53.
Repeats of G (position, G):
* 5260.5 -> 1.56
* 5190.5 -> 1.56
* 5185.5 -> 1.56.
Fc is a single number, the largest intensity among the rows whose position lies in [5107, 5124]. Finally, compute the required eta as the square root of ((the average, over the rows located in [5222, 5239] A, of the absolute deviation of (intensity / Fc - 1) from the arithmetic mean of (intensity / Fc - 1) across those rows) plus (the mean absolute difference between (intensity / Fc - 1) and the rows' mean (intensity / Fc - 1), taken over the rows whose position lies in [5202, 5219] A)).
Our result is 0.284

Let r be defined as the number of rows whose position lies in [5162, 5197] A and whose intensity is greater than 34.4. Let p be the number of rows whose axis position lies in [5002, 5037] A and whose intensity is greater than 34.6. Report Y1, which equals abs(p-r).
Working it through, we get 14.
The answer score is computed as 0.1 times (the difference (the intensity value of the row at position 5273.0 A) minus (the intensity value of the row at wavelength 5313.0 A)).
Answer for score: -0.29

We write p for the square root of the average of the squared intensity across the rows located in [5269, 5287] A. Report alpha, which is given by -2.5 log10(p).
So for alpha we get -3.81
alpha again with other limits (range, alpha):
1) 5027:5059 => -3.76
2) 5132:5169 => -3.93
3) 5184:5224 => -3.91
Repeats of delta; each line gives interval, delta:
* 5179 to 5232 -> 30.5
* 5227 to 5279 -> 30.5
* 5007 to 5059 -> 30.7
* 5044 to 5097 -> 31.7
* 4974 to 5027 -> 30.8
